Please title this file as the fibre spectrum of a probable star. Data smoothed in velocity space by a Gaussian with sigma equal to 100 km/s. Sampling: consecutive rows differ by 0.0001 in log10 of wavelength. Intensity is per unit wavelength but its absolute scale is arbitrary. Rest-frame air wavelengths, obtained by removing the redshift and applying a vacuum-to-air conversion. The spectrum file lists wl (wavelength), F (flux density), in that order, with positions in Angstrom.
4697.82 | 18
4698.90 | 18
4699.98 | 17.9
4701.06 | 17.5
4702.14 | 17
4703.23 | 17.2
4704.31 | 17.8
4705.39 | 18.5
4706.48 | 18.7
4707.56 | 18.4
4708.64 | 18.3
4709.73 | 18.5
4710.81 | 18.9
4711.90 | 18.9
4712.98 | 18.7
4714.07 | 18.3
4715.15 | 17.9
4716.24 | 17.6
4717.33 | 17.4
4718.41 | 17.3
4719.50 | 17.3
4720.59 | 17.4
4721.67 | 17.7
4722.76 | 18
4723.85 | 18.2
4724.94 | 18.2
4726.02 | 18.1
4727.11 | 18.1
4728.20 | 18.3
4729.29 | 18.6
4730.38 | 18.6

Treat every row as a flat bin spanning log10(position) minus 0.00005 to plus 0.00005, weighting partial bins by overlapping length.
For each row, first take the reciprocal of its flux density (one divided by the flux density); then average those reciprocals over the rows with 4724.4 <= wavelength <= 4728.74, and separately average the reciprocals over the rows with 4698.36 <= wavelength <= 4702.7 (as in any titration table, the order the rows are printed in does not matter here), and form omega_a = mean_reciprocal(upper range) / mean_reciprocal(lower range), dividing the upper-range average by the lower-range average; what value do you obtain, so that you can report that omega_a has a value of 0.97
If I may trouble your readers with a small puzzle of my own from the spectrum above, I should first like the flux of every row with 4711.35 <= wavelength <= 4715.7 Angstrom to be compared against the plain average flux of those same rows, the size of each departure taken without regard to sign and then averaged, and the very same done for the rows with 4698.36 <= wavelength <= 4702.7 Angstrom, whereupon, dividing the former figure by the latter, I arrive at 1.0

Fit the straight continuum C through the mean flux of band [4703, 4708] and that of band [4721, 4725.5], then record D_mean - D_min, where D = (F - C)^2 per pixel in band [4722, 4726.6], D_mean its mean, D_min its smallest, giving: 0.02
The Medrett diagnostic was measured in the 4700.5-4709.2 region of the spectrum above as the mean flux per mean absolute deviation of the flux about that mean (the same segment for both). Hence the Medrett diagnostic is 33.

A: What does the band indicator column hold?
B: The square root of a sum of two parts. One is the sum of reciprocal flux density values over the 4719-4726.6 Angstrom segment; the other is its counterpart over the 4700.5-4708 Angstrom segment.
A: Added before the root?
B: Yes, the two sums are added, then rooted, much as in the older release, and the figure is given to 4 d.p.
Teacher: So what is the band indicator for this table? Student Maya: 0.8858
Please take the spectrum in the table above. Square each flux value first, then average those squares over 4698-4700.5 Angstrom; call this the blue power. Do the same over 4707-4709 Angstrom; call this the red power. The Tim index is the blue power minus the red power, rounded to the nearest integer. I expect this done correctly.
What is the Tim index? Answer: -15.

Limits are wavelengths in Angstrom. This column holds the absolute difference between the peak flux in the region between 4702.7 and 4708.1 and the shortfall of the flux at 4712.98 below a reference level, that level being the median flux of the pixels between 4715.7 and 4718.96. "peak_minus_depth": 20.0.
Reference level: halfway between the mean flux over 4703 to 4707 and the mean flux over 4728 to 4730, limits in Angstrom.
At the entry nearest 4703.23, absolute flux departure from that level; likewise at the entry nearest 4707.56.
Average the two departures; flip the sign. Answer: -0.60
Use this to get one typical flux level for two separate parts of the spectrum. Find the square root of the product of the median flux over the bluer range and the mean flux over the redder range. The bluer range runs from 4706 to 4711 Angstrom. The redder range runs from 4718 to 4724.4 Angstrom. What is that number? 18.1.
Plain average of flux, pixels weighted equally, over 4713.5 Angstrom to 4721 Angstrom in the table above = 17.6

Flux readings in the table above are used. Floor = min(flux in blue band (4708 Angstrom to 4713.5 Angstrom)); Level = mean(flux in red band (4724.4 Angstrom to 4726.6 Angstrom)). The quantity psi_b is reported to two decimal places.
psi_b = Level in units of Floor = 0.99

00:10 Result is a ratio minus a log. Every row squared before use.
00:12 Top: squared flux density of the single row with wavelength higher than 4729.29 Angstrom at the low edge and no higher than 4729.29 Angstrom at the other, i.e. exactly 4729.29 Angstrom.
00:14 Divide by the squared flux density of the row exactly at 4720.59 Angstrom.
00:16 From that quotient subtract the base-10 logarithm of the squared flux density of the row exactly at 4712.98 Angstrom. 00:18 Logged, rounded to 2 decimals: -1.40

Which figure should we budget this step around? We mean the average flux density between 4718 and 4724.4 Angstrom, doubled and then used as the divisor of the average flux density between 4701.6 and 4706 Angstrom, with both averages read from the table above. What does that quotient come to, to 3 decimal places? 0.499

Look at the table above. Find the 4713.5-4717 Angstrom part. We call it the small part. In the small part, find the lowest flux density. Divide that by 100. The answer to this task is 0.176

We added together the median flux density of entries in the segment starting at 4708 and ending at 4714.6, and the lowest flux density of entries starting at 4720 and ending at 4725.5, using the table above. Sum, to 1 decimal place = 36.0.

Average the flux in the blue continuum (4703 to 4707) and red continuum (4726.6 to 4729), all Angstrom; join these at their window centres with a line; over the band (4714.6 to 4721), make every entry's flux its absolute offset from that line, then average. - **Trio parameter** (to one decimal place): 0.7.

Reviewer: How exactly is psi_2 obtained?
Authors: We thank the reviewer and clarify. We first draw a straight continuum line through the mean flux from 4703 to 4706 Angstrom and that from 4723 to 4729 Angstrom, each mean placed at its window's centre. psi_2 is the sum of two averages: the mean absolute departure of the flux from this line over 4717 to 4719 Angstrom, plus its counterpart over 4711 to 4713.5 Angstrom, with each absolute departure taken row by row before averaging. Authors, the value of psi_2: 1.5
